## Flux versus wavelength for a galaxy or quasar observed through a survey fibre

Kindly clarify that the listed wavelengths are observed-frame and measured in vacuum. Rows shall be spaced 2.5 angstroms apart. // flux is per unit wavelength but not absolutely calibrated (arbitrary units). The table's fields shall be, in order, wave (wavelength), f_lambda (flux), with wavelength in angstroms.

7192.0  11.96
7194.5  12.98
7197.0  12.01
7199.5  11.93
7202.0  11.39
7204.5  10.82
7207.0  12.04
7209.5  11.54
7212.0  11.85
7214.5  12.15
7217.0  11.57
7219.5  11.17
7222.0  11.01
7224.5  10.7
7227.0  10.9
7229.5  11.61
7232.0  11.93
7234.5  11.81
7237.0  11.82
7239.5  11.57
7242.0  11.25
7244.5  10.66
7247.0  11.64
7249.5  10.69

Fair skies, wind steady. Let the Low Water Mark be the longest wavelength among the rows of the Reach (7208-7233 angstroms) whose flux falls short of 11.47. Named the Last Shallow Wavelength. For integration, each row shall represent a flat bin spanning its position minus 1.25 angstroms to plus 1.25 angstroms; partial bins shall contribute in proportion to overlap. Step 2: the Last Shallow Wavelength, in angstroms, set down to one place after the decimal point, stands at 7227.0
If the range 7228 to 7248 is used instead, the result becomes 7244.5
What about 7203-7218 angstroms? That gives 7204.5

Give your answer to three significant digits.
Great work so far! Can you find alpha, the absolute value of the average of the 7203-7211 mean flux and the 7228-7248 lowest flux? 11.1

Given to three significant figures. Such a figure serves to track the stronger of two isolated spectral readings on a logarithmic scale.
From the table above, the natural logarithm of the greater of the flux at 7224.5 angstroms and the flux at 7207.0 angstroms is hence 2.49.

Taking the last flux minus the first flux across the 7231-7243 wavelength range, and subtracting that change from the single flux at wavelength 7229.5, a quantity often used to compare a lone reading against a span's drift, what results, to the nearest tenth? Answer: 12.3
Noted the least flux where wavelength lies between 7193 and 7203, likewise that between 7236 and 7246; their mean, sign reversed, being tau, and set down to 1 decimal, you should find -11.0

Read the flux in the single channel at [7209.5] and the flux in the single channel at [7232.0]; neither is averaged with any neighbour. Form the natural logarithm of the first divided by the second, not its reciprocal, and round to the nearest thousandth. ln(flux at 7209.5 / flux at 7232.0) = -0.033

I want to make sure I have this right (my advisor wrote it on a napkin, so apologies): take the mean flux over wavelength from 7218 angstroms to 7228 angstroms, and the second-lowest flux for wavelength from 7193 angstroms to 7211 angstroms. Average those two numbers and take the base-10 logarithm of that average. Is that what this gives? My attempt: 1.05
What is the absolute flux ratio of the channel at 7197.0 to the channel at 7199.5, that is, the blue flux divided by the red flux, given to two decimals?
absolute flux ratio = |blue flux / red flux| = 1.01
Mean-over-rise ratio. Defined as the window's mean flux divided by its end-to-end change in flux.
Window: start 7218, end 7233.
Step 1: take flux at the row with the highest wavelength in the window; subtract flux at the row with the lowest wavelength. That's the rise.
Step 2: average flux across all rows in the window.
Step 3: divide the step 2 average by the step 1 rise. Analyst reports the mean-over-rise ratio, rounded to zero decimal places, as 15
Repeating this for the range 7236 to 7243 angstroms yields -20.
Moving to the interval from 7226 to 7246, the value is -48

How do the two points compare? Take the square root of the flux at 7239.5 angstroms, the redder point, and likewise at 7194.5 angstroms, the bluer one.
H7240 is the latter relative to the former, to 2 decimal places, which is 1.06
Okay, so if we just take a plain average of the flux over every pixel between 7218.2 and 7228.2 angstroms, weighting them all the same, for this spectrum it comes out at 10.9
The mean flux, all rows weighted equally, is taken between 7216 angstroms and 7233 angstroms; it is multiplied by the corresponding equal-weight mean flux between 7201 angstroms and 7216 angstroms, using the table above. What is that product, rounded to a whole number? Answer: 131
